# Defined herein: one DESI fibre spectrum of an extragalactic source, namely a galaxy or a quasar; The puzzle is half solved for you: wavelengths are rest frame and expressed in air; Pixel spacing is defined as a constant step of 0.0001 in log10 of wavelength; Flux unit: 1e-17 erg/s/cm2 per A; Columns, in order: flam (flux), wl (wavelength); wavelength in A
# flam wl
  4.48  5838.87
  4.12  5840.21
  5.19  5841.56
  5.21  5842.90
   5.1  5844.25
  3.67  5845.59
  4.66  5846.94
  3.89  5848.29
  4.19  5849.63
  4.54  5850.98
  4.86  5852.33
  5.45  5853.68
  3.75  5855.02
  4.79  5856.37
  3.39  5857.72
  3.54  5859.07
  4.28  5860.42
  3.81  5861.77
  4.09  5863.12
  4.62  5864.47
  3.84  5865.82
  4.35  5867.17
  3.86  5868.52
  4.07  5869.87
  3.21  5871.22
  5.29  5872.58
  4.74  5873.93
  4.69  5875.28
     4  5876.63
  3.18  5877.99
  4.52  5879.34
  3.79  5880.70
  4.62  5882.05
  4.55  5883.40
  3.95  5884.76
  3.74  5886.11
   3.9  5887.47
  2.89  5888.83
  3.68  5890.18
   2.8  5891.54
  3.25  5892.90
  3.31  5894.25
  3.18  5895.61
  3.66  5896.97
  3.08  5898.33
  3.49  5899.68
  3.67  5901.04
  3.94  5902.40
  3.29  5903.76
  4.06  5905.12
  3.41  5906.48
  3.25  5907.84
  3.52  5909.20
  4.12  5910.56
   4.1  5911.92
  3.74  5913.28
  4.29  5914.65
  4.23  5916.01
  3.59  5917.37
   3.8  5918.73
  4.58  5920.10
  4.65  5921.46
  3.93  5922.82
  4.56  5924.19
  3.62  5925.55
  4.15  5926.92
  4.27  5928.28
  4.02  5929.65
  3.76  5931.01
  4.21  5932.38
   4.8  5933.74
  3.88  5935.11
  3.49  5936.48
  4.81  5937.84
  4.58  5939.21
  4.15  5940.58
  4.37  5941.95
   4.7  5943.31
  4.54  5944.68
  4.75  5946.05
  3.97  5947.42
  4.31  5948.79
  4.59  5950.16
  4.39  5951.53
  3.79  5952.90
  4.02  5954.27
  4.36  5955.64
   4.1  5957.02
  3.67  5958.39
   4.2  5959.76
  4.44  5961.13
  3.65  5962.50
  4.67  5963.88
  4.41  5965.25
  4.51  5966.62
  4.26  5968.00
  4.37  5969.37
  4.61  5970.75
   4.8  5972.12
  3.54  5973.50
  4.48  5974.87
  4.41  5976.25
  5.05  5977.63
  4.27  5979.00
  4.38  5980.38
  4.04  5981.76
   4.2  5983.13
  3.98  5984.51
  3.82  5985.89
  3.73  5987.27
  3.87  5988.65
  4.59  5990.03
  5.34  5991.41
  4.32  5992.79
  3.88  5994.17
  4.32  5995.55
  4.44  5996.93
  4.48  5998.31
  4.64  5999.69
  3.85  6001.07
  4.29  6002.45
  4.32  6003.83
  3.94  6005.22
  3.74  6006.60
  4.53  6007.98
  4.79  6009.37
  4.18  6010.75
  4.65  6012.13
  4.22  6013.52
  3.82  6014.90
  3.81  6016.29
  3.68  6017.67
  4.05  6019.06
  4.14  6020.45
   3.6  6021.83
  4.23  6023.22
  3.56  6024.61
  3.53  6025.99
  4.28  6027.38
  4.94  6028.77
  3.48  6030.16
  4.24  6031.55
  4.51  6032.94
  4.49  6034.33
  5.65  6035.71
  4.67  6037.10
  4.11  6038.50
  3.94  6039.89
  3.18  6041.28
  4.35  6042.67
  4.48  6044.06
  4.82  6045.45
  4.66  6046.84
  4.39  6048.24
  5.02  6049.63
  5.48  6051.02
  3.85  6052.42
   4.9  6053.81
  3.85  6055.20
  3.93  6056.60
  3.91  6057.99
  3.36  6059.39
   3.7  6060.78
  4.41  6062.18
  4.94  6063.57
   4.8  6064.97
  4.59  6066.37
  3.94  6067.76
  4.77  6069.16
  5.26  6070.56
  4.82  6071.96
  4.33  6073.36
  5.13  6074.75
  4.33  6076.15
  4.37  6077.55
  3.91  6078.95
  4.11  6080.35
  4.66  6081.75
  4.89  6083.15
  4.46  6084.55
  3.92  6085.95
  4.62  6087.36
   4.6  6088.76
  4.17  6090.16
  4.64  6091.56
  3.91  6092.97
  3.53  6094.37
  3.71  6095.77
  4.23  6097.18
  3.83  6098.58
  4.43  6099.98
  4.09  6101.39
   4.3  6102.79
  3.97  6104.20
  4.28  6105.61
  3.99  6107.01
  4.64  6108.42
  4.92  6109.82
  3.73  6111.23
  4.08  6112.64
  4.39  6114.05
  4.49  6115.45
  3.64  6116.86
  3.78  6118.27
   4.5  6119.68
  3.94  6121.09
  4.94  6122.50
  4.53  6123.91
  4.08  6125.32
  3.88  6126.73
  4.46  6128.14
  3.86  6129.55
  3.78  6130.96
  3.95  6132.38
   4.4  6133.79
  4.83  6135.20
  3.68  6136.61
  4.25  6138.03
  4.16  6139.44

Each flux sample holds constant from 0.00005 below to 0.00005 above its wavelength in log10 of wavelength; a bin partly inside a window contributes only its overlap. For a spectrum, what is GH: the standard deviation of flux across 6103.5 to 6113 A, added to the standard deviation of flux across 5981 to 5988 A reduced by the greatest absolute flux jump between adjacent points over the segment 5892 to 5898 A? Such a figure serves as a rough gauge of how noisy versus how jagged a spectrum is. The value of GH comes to 0.1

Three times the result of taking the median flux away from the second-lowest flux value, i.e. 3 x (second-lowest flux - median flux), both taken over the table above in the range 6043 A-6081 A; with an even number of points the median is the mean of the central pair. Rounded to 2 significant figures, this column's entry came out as -2.1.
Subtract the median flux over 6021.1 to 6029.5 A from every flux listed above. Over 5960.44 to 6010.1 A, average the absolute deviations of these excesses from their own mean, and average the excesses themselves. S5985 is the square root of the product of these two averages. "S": 0.35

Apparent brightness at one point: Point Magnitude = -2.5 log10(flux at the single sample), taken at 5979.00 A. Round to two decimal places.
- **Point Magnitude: -1.58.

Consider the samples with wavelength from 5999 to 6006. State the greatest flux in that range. 4.64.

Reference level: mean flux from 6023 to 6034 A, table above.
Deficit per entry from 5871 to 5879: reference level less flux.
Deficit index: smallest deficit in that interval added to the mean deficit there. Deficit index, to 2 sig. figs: -1.3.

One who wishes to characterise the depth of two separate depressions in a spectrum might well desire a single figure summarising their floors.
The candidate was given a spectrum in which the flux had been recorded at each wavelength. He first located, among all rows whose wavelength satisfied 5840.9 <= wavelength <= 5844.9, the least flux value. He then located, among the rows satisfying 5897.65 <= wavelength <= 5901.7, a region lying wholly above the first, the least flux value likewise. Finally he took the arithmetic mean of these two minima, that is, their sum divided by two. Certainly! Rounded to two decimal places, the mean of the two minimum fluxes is 4.09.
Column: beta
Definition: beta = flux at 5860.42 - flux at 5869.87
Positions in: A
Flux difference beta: 0.21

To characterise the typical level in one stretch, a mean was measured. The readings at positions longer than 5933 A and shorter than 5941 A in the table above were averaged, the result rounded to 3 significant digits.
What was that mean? 4.29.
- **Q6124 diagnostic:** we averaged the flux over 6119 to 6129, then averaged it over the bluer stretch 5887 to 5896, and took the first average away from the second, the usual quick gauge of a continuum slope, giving -1.05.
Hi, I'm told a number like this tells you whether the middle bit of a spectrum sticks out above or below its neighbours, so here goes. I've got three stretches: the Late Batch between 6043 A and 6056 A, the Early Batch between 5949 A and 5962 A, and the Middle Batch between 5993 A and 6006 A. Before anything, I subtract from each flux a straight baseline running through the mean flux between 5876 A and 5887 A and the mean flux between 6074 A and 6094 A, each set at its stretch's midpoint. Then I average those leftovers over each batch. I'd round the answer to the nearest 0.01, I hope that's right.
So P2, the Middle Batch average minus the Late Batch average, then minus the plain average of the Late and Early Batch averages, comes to -0.40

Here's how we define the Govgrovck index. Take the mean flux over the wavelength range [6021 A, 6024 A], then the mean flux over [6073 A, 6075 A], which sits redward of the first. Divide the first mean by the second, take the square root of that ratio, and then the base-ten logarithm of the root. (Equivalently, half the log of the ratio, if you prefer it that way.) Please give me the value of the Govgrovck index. -0.041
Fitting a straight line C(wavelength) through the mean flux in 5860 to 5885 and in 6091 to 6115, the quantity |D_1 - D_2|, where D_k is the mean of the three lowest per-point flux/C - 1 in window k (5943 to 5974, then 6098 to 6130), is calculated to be 0.027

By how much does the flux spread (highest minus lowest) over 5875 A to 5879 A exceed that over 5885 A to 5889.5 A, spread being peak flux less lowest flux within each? 0.50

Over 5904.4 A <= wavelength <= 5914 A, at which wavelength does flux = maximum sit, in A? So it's 5910.56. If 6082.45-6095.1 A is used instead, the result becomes 6083.15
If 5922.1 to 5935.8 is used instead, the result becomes 5933.74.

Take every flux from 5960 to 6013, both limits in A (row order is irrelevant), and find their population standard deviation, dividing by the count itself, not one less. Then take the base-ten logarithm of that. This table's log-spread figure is -0.413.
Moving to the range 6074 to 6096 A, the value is -0.367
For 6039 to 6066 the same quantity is -0.226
